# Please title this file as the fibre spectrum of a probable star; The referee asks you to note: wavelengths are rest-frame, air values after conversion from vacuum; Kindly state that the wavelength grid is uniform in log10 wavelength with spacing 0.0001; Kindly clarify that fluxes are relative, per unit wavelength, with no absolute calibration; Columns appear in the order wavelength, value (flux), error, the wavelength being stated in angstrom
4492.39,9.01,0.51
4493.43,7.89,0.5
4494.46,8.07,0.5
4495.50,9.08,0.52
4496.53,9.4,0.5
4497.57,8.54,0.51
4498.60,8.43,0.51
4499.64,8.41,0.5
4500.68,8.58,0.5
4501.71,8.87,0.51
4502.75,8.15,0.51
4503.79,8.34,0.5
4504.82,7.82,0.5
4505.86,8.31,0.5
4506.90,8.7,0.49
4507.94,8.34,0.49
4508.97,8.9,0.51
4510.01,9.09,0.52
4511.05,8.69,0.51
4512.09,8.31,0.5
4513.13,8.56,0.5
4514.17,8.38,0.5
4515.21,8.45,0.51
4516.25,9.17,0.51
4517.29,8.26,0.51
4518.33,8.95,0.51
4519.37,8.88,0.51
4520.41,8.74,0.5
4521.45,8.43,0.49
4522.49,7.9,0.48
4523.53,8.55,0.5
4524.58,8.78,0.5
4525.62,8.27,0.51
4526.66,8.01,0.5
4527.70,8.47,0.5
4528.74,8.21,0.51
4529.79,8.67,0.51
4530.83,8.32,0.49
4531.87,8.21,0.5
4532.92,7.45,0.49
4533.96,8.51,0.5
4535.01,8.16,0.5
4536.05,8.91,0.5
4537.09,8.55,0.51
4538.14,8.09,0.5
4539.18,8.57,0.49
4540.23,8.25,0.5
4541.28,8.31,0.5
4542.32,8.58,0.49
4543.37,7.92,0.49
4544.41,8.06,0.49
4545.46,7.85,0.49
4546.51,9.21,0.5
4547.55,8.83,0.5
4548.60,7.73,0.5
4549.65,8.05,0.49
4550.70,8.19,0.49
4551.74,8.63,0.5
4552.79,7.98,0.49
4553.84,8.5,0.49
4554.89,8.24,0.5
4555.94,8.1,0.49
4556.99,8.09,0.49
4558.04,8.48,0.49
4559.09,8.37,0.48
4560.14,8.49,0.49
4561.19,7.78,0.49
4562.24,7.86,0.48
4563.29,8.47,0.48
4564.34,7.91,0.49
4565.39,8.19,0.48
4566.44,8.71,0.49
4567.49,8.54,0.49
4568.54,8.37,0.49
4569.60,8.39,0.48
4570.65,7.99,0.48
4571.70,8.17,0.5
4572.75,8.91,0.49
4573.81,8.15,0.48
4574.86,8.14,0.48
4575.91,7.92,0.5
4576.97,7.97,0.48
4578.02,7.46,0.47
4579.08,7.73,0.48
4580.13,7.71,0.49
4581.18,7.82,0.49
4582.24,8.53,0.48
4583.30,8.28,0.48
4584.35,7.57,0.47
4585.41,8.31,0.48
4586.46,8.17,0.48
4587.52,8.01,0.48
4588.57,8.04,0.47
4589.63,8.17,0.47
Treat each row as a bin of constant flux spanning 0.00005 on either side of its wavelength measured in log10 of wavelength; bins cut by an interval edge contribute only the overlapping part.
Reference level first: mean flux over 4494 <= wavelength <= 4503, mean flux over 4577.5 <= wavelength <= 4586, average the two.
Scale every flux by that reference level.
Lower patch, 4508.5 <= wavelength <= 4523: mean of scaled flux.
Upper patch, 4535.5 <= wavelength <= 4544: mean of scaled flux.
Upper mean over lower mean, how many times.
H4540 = 0.974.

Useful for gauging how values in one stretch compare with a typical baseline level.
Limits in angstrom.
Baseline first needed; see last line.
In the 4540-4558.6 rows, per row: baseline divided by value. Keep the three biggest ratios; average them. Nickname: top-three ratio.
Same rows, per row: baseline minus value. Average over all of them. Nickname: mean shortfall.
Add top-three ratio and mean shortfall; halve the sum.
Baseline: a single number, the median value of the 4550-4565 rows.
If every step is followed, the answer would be 0.493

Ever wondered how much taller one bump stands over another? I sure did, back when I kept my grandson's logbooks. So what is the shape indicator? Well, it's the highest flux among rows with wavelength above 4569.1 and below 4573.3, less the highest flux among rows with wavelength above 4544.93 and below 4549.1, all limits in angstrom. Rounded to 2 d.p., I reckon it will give -0.30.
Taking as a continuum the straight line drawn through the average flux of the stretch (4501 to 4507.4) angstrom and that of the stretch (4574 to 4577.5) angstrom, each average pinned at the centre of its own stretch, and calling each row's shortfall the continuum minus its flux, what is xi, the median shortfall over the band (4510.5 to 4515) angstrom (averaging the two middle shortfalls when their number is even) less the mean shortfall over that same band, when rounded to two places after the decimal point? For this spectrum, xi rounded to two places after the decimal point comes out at 0.01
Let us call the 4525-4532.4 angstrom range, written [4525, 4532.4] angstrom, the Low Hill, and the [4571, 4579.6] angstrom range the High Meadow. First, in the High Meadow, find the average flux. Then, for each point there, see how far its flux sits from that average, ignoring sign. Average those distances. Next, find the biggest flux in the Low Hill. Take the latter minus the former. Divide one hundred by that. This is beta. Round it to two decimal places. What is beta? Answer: 11.93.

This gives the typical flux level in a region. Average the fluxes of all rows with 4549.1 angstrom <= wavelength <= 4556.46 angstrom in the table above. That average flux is 8.24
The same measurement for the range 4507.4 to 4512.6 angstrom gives 8.67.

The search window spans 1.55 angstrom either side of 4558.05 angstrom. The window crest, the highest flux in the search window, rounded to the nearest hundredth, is 8.48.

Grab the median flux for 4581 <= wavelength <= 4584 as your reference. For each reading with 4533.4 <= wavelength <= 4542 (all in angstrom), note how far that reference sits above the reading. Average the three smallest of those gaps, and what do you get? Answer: -0.40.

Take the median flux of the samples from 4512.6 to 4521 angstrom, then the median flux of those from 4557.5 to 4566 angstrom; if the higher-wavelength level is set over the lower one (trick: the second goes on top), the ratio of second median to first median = 0.957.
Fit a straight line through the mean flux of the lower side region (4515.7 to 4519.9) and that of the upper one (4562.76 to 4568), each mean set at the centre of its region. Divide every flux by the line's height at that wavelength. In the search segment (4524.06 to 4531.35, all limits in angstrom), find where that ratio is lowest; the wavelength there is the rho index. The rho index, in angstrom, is 4526.66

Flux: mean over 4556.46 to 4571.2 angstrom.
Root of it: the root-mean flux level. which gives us 2.87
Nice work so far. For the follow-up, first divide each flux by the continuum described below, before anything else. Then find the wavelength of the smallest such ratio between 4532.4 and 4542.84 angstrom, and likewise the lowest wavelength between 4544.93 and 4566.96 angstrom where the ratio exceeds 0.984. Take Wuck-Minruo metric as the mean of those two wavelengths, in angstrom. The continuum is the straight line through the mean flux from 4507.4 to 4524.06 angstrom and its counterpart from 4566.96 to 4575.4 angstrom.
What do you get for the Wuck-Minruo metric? 4539.7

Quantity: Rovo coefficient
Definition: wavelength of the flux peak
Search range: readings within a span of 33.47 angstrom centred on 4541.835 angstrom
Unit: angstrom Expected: 4546.51 angstrom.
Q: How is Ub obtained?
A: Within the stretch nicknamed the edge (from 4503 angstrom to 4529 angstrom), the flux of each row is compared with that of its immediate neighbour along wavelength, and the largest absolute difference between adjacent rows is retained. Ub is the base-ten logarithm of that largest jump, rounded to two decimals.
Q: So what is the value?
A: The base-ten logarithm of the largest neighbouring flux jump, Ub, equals -0.04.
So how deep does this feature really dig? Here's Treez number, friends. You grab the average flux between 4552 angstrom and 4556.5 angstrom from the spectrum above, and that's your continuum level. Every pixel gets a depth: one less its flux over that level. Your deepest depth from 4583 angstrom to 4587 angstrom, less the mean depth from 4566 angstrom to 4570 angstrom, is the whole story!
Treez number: 0.11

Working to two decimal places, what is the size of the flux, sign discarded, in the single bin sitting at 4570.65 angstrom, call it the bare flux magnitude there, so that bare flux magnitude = 7.99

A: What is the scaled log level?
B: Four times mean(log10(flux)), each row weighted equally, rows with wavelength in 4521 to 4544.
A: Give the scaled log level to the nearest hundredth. 3.68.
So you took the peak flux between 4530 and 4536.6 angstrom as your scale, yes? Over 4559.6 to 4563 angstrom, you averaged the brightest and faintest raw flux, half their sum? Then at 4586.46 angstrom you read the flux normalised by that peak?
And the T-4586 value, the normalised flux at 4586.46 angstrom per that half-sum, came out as 0.113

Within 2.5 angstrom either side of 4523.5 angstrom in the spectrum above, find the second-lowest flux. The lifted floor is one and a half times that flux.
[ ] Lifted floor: 12.4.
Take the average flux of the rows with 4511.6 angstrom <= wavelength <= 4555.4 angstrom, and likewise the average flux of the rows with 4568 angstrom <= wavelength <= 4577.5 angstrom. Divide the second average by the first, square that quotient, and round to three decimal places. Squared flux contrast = 0.962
